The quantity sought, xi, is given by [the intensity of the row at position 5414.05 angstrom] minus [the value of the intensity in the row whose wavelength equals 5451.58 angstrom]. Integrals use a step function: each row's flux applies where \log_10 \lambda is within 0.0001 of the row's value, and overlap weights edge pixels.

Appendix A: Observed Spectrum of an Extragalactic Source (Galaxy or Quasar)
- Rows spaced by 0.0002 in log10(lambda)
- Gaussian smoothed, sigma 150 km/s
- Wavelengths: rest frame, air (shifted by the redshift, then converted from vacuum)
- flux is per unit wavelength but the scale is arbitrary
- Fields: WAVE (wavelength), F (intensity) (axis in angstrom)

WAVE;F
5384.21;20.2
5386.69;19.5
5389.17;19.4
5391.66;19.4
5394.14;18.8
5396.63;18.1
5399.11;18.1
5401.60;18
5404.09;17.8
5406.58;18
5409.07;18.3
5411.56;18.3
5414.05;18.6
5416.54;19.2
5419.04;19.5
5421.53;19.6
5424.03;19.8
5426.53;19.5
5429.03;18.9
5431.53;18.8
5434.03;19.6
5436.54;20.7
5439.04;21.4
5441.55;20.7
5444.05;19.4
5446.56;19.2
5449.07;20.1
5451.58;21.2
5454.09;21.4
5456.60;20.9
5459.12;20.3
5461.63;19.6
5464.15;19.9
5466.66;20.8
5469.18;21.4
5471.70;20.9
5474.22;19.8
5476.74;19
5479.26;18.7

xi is -2.6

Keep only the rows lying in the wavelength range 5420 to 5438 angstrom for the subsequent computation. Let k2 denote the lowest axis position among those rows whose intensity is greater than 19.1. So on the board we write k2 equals 5421.53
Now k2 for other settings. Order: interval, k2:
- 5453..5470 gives 5454.09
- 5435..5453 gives 5436.54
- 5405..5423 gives 5416.54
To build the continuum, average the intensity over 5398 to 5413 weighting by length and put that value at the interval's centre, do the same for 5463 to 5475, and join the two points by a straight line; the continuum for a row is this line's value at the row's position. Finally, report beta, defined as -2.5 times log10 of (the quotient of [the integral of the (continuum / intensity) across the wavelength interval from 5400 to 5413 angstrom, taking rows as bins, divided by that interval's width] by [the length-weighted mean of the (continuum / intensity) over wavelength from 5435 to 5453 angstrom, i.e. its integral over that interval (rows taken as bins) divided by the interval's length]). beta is -0.043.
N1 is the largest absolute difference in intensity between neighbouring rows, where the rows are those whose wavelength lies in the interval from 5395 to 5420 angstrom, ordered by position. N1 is 0.60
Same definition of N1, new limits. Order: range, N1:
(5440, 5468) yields 1.30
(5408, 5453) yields 1.30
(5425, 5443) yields 1.10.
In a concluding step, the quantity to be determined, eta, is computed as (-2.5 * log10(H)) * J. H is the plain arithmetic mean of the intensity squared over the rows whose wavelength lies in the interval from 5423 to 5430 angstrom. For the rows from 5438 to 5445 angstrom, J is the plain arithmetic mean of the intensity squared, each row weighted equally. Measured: -2711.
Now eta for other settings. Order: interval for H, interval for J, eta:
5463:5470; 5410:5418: -2302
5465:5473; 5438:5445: -2784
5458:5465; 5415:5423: -2454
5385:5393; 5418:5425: -2484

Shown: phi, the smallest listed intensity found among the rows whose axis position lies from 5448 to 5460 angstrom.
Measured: 20.1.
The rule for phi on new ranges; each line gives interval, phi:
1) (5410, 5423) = 18.3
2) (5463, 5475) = 19.8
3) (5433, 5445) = 19.4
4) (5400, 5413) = 17.8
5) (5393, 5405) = 17.8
